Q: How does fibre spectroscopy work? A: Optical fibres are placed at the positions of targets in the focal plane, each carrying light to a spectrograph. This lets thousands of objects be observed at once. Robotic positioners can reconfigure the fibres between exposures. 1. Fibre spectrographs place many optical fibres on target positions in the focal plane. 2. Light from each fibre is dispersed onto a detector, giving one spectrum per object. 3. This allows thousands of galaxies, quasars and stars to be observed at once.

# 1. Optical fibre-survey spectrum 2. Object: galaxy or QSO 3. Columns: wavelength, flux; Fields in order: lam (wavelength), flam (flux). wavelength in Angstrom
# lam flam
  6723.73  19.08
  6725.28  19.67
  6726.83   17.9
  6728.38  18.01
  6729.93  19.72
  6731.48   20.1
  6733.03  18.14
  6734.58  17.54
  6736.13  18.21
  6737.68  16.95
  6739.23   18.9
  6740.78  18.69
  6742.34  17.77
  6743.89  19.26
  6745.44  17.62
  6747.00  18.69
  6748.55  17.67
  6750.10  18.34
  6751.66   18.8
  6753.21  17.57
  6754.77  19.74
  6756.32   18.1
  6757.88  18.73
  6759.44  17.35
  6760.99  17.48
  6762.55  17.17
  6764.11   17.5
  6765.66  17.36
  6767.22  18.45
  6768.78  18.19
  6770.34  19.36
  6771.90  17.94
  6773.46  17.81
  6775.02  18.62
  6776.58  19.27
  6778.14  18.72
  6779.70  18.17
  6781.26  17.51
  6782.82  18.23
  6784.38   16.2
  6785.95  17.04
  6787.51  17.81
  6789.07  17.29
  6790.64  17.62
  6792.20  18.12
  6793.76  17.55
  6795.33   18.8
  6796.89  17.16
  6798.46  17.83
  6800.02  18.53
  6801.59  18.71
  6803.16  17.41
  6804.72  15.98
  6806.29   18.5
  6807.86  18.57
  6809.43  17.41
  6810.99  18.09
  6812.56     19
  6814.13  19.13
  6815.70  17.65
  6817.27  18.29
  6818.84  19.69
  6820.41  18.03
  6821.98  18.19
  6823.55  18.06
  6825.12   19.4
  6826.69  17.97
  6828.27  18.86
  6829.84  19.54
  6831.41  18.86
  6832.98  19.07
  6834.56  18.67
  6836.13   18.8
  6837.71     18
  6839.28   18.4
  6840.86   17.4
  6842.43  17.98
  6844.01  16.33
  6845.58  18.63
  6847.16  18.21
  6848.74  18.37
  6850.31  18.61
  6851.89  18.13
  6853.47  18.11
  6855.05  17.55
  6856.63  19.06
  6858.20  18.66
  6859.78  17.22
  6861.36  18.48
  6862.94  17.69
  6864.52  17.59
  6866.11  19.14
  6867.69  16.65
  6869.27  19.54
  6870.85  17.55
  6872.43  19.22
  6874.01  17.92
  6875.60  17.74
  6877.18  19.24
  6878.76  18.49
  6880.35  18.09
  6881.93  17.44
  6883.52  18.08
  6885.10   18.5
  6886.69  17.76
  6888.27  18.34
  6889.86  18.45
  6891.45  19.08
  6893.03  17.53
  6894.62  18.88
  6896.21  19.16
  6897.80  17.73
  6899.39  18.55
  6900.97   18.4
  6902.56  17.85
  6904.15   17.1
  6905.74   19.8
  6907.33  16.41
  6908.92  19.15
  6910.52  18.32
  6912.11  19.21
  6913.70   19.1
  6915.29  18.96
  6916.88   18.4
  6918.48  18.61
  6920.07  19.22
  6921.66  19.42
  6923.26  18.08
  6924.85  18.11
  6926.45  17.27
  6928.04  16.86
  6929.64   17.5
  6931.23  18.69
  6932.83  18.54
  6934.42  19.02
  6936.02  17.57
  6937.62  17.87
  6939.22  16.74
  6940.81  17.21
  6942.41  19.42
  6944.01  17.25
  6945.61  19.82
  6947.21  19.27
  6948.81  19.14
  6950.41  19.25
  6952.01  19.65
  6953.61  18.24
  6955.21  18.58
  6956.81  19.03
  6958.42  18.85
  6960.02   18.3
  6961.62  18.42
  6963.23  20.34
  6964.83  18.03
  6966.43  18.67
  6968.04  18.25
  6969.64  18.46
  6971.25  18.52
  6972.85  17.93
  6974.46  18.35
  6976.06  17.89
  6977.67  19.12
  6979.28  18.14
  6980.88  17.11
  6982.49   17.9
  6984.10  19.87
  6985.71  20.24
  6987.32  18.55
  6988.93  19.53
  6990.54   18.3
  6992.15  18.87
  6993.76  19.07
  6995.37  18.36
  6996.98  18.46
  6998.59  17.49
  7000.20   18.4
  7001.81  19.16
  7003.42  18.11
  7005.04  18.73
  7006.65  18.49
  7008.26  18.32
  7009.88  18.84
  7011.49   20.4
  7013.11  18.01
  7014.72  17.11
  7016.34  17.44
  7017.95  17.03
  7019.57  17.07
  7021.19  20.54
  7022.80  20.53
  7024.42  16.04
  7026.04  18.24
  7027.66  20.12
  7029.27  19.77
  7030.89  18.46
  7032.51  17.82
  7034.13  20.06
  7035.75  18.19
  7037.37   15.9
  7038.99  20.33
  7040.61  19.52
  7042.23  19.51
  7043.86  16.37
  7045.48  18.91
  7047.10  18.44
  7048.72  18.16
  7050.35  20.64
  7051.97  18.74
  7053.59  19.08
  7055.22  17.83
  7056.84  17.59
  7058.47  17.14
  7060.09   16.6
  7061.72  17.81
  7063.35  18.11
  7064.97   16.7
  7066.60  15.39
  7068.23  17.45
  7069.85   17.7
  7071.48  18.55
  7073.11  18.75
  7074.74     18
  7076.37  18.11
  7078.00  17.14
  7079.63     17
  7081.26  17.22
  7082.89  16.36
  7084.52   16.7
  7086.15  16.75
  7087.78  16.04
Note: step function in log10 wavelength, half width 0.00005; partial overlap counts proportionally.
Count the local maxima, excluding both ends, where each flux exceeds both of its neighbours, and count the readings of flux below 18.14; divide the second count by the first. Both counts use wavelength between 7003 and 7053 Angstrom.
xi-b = 1.1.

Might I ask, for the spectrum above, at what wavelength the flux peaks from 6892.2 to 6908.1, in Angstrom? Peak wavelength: 6905.74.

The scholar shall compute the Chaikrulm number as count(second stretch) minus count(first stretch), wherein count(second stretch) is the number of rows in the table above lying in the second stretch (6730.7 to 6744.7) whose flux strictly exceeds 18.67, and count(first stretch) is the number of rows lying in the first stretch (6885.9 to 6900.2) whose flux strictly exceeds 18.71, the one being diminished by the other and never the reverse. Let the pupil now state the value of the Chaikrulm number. 1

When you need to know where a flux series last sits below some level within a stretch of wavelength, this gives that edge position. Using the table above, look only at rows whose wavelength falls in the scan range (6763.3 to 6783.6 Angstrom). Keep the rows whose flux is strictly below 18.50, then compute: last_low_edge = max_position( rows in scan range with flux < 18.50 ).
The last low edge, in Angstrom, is 6782.82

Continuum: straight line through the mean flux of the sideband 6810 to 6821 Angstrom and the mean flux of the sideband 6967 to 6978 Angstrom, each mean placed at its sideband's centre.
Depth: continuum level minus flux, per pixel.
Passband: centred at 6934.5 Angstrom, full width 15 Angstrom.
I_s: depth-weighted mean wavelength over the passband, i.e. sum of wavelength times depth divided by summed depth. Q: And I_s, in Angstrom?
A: 6935.4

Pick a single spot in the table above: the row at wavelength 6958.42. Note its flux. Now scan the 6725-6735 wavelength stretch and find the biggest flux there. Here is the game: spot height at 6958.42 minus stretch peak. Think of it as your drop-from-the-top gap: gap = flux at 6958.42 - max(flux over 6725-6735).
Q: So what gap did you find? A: -1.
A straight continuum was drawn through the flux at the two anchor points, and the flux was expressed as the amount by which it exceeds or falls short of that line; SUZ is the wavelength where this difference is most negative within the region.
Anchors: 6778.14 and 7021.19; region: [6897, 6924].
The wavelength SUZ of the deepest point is 6907.33 Angstrom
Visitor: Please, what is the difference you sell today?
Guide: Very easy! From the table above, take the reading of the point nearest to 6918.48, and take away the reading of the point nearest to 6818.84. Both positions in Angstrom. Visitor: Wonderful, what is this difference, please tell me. -1.1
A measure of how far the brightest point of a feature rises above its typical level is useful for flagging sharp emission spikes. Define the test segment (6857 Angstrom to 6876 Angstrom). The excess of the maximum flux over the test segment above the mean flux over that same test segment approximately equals 1.4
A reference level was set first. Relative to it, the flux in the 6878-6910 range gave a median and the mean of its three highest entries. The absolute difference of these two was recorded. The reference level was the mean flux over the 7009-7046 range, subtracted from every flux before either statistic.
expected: 1.00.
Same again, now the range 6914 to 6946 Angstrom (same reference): 1.30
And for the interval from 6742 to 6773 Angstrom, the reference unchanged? 1.43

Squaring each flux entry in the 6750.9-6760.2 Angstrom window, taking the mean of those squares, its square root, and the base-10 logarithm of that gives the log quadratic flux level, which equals 1.26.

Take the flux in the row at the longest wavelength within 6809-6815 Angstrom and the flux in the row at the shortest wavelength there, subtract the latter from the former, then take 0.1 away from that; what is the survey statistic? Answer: 1.6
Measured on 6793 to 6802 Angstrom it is 1.1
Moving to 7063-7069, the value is -0.8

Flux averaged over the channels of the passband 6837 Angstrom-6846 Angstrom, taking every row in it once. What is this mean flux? 17.8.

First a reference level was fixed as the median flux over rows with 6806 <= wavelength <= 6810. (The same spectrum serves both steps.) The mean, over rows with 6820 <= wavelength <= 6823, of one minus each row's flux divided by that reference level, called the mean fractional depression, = 0.021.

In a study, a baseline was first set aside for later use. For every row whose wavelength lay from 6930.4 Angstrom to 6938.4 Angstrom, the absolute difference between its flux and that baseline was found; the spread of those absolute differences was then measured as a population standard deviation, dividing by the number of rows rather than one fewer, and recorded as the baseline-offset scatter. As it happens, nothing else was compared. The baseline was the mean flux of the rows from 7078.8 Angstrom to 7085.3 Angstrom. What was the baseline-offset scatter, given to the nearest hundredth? 0.54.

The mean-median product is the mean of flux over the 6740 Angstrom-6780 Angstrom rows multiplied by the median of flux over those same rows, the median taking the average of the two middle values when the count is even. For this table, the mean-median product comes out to 332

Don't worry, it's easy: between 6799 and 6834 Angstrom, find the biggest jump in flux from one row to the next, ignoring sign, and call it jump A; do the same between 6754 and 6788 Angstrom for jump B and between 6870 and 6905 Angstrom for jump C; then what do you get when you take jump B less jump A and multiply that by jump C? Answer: -0.8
